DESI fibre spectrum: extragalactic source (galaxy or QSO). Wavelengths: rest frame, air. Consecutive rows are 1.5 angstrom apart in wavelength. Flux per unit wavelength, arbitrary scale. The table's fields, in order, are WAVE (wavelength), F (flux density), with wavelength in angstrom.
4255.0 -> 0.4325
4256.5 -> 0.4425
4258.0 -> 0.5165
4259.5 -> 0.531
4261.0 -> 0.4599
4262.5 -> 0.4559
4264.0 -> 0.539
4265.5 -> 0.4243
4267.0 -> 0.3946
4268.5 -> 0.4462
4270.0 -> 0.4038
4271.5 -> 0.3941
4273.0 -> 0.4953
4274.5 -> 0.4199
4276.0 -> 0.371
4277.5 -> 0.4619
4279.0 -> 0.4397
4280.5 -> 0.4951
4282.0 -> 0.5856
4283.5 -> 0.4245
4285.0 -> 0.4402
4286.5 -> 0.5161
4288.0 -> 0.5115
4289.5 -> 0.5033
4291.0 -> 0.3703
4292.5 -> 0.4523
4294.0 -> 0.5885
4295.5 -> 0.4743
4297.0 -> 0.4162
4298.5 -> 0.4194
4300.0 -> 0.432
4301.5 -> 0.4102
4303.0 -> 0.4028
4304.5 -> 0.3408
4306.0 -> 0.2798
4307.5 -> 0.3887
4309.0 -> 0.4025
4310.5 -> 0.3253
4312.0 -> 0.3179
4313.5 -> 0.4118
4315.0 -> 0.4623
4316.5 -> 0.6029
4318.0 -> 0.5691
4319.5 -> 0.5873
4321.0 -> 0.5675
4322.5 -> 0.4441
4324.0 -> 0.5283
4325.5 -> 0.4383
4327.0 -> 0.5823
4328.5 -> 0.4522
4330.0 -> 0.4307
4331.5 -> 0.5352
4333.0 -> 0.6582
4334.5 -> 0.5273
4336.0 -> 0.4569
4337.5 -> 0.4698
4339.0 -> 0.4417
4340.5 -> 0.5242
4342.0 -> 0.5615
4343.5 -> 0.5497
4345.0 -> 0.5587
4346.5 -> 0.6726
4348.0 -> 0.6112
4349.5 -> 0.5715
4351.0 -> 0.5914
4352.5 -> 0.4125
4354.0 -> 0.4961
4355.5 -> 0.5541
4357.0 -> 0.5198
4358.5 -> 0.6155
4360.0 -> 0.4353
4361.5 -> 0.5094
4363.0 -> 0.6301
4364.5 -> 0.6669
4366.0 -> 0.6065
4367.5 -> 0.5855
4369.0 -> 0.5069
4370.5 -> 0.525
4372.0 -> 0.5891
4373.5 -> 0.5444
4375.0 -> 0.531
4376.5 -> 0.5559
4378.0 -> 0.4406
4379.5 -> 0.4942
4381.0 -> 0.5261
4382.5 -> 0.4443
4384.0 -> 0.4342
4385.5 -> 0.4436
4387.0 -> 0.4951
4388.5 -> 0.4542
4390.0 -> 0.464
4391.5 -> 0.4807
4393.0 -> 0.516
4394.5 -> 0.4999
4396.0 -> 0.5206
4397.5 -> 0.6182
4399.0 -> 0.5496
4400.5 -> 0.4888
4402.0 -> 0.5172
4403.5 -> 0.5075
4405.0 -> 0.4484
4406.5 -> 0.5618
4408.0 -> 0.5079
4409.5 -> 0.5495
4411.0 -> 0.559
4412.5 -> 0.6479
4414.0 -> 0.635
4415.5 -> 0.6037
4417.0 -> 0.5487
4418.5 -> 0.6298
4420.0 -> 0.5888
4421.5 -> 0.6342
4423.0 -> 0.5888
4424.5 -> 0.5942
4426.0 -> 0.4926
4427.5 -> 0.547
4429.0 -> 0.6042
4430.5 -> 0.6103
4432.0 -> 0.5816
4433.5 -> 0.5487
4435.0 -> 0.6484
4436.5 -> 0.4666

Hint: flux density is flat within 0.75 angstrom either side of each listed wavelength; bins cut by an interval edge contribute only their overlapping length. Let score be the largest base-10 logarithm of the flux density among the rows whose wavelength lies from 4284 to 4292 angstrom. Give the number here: -0.287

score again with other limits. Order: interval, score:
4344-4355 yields -0.172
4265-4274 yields -0.305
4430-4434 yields -0.214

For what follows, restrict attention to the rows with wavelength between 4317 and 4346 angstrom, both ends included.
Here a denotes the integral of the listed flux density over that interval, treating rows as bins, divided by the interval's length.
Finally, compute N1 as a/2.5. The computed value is 0.209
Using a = 0.52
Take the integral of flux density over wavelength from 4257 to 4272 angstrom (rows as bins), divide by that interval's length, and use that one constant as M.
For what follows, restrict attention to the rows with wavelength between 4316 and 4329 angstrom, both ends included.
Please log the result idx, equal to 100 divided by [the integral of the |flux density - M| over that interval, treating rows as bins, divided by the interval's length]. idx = 1228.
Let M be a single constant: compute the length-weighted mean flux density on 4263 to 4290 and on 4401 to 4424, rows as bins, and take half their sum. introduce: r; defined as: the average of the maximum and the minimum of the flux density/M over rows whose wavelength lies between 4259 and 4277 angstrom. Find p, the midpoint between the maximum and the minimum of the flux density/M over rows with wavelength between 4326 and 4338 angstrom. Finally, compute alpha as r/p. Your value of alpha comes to 0.8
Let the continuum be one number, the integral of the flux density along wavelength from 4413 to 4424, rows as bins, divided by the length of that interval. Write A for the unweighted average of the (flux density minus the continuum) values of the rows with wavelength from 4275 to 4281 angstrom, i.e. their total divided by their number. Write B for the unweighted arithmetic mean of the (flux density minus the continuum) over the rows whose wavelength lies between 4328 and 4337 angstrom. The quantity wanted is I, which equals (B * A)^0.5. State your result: 0.12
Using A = -0.163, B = -0.09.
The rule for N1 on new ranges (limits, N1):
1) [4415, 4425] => 0.239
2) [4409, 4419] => 0.239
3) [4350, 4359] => 0.212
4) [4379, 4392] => 0.188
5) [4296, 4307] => 0.155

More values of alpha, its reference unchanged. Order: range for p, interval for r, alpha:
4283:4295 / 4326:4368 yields 1.1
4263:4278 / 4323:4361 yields 1.2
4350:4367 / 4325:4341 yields 1.0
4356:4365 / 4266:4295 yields 0.9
